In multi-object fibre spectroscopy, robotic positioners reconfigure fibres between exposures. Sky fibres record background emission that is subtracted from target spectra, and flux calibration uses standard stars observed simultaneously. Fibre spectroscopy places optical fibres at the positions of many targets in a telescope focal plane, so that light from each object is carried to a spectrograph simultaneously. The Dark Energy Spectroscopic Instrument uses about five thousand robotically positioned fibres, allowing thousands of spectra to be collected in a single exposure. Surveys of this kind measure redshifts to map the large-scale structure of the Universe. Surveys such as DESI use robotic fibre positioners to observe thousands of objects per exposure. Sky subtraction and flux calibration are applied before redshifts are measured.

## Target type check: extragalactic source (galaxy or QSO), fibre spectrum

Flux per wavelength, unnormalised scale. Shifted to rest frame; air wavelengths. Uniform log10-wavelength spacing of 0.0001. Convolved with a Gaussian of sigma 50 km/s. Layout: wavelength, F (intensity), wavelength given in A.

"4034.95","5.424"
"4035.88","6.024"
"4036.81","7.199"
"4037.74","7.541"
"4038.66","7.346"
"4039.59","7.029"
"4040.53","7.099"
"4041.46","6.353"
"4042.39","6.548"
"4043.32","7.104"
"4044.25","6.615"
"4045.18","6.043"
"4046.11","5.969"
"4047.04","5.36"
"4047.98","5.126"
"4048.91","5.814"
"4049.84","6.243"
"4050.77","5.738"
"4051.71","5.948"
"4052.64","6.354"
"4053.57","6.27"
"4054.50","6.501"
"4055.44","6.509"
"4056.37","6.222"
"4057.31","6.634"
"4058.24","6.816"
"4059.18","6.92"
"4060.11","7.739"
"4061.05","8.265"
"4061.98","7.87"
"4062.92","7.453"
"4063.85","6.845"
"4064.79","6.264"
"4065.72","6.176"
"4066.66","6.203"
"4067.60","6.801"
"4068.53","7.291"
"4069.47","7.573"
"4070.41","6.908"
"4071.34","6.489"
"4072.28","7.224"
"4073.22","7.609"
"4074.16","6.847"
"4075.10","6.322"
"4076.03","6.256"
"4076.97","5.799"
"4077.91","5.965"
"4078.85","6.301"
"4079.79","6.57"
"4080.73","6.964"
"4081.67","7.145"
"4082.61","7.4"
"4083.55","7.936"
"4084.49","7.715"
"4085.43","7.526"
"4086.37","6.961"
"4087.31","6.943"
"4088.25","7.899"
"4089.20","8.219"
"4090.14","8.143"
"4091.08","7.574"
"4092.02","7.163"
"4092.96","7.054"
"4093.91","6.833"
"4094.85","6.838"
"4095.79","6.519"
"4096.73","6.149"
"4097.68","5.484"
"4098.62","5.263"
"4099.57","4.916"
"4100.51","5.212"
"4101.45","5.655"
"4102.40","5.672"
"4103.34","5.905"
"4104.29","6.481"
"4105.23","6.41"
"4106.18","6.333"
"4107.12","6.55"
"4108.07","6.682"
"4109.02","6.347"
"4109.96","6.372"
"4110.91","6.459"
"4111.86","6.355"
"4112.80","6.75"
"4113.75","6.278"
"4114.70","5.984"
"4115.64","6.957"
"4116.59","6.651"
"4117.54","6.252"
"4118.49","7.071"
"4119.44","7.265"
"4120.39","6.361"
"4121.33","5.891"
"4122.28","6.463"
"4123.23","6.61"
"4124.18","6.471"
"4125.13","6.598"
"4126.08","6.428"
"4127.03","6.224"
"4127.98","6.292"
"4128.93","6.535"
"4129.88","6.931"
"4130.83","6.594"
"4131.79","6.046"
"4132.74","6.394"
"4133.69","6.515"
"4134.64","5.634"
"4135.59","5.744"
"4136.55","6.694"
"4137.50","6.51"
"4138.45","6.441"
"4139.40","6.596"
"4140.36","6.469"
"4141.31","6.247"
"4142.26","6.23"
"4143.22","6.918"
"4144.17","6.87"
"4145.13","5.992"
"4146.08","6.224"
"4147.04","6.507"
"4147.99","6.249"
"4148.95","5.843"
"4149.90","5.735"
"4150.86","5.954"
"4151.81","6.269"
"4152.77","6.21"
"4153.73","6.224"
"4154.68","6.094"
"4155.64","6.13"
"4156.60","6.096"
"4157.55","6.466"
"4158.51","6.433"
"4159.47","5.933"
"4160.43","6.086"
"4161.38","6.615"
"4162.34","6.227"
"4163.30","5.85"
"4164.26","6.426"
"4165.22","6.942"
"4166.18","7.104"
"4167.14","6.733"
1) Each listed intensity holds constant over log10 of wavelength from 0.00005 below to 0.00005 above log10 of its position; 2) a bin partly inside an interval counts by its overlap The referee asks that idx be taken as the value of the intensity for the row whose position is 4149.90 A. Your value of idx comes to 5.735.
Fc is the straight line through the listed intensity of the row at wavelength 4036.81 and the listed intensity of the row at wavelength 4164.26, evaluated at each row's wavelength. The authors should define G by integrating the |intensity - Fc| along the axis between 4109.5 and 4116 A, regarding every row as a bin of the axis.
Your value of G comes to 2.3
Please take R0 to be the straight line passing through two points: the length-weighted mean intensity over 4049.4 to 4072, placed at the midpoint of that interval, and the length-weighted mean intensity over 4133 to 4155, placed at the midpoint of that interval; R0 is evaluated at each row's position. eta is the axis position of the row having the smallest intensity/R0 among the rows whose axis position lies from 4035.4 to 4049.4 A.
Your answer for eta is 4047.98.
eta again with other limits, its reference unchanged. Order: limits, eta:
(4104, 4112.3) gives 4106.18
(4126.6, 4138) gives 4134.64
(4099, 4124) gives 4099.57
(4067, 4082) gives 4076.97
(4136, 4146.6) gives 4145.13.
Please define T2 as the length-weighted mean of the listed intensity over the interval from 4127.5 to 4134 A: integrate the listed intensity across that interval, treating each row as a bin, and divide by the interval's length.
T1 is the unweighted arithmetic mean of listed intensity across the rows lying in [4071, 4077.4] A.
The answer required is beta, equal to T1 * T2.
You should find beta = 43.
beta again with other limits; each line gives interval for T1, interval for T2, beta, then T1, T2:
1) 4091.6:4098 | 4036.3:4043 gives 46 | 6.58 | 7.0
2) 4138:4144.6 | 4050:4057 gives 41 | 6.54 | 6.2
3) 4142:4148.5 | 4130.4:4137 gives 40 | 6.43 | 6.2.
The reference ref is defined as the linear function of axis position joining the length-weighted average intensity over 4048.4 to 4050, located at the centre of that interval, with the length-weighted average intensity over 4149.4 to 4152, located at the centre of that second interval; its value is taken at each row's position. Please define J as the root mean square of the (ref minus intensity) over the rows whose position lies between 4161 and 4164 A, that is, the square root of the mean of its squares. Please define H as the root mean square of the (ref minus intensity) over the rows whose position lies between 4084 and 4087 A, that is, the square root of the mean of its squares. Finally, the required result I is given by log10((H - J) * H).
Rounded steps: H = 1.5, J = 0.41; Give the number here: 0.2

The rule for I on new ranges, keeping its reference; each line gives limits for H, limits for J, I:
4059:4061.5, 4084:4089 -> -0.3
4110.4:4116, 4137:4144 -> -1.8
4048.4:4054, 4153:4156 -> -1.8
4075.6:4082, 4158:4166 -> -1.0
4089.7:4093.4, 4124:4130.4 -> 0.2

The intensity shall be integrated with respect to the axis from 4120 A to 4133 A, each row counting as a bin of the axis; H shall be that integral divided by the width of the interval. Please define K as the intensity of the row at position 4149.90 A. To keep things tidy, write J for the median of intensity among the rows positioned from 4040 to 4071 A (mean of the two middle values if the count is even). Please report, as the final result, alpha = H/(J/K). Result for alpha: 5.7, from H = 6.4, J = 6.51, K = 5.735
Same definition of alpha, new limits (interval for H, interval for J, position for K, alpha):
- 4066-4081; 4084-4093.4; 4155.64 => 5.4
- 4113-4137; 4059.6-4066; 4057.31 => 5.7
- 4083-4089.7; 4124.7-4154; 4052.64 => 7.7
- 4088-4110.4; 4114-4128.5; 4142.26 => 6.2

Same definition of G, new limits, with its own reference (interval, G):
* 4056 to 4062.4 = 4.0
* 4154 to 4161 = 2.0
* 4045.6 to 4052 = 8.9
